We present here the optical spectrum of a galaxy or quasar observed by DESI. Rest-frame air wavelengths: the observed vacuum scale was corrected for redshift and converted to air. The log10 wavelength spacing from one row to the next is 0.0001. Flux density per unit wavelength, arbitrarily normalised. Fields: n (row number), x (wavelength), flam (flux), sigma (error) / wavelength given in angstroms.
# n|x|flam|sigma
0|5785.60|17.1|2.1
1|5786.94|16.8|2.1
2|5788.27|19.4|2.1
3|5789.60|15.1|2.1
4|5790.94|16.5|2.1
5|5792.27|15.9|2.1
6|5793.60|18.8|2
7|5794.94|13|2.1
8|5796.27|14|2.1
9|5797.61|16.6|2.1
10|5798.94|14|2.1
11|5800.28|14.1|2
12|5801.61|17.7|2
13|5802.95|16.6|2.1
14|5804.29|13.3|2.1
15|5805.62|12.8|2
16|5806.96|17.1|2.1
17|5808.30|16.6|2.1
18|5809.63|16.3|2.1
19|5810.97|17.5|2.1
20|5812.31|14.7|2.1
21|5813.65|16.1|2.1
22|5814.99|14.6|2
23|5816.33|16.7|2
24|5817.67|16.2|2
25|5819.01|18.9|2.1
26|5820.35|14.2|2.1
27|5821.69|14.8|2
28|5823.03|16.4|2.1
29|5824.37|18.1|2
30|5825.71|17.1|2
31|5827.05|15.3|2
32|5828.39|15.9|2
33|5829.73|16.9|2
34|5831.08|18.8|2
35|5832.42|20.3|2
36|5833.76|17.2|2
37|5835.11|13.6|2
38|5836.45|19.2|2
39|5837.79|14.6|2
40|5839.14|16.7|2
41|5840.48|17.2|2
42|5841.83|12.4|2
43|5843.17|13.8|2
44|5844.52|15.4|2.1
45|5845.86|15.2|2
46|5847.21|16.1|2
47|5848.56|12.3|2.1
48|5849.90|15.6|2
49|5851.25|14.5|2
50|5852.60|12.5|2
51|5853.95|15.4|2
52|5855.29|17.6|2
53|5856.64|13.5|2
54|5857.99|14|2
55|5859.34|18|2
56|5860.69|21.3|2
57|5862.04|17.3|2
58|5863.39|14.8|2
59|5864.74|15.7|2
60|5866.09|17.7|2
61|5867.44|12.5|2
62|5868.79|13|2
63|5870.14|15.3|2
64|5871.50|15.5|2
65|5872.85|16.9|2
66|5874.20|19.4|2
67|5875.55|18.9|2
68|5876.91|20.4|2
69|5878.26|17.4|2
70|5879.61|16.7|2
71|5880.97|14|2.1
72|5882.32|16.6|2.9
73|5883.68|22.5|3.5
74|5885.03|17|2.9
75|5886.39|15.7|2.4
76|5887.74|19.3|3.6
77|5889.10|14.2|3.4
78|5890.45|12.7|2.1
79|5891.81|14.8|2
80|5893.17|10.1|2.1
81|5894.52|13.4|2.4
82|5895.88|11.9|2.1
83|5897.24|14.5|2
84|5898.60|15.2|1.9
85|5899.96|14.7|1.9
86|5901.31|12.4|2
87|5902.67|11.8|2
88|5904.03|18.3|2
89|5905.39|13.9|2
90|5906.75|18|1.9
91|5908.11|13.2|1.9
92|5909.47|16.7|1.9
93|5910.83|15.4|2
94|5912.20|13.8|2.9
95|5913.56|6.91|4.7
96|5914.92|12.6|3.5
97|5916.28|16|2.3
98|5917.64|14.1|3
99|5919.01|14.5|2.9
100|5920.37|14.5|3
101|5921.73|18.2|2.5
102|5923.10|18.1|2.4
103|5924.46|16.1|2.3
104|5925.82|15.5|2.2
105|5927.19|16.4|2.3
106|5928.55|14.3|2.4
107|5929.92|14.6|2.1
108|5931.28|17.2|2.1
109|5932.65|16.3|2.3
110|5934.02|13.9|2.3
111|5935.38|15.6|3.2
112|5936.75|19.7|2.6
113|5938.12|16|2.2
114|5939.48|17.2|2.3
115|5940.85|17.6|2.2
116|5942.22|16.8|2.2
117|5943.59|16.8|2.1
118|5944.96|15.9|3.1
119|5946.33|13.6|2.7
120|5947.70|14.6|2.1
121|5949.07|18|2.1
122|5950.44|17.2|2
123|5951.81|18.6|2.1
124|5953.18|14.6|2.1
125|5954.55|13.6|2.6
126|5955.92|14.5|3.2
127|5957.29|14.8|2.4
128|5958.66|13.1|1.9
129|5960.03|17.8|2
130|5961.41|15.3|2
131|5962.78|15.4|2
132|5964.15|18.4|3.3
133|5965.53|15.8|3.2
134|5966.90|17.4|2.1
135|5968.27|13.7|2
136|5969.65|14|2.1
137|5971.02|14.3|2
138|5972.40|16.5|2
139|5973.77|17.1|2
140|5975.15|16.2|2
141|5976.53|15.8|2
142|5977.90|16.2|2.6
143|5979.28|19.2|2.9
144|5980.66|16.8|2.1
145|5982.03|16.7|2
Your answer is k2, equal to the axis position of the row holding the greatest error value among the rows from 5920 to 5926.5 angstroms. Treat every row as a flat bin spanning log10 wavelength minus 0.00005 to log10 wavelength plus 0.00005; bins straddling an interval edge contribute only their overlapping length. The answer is 5920.37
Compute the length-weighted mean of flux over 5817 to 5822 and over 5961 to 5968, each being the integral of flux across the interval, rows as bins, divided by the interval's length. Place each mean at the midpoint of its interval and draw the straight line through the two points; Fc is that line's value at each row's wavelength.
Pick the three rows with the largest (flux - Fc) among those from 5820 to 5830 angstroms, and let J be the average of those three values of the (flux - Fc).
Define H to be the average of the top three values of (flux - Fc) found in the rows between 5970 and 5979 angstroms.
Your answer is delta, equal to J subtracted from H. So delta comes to -1.0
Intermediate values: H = 0.2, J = 1.2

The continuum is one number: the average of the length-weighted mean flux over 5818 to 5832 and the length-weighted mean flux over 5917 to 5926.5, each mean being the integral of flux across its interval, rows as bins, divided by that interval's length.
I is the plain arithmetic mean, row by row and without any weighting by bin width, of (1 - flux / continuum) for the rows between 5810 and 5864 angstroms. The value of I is 0.016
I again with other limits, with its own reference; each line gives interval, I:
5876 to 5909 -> 0.057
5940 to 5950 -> 0.006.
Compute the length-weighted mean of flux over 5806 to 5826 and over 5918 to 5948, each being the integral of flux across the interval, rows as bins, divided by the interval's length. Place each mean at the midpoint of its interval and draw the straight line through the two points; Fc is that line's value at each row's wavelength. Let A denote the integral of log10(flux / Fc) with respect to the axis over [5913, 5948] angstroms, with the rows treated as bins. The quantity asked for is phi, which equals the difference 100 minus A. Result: 101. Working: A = -0.72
